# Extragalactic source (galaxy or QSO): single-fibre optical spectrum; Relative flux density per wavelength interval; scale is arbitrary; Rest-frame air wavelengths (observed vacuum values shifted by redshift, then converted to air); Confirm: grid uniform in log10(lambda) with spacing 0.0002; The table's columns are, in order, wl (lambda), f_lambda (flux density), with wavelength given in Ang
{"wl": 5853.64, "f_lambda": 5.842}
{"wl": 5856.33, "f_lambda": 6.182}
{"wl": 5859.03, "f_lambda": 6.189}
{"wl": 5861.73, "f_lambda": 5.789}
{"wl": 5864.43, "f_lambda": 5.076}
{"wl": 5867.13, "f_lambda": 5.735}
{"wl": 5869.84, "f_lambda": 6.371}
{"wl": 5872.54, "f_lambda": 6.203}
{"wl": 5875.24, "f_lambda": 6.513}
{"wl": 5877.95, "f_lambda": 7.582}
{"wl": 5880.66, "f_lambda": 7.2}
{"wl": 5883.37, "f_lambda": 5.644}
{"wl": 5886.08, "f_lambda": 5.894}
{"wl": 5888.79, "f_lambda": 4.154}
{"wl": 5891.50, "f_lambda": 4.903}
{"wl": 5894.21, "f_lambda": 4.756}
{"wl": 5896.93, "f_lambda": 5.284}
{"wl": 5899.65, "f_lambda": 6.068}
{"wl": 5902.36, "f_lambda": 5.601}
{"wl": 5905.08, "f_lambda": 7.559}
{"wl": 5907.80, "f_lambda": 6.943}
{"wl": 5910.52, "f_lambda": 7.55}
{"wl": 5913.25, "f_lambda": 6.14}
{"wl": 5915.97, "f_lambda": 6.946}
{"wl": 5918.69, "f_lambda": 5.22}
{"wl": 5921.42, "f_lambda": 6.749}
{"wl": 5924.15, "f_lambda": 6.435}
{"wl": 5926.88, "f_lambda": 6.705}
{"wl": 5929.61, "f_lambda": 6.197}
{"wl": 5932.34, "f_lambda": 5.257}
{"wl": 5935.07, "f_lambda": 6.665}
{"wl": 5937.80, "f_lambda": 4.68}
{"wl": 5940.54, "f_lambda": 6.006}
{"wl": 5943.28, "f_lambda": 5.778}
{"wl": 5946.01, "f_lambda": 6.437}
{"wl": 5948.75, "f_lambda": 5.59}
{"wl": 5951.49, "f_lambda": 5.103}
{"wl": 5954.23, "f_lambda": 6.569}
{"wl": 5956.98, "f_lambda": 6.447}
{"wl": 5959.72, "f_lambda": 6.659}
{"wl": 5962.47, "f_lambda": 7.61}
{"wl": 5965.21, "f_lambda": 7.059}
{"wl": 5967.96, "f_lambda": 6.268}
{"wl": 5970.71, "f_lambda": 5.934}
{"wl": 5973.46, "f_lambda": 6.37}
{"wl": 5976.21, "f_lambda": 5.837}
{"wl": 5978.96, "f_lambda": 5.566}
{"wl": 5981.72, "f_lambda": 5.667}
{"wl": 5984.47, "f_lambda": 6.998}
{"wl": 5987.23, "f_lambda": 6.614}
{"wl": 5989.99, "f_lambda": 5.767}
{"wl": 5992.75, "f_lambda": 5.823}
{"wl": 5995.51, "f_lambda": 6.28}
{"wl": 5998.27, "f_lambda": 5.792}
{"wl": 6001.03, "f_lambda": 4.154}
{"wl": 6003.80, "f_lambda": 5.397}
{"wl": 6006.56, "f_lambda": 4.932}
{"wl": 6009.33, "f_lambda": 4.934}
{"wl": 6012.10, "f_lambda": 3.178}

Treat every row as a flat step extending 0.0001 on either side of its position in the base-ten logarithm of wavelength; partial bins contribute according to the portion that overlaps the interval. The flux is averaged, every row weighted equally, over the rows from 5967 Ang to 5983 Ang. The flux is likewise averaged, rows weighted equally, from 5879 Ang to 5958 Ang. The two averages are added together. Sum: 12.0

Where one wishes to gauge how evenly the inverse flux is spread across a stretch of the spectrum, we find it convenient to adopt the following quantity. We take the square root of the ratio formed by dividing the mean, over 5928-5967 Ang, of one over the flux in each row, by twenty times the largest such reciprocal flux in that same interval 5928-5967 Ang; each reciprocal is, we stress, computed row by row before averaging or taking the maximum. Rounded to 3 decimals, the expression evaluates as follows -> 0.197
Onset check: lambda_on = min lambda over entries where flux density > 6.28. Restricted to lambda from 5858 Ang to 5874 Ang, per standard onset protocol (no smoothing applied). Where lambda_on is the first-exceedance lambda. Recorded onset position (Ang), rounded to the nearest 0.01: 5869.84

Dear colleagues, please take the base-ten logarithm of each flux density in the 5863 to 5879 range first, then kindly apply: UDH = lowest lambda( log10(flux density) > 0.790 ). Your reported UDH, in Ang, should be 5869.84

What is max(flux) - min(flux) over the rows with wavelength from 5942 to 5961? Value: 1.6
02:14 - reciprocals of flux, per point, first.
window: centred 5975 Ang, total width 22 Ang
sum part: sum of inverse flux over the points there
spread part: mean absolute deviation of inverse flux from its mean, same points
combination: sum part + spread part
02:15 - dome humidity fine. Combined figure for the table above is 1.3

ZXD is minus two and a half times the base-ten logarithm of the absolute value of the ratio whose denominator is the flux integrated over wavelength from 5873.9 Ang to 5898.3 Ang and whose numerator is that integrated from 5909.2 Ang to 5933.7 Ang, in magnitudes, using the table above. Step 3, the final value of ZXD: -0.11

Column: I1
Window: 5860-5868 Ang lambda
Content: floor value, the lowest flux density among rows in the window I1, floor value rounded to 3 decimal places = 5.076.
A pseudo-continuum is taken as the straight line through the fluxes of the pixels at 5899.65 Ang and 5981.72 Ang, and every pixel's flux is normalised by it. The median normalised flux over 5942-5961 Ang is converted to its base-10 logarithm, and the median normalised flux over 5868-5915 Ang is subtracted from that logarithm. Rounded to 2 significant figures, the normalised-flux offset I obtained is -0.96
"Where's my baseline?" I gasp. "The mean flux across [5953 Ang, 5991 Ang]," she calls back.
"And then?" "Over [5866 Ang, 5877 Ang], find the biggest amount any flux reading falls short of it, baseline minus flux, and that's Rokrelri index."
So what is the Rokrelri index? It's 0.65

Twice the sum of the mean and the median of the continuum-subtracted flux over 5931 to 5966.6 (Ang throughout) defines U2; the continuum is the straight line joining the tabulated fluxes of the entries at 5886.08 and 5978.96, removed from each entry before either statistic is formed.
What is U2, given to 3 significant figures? 2.45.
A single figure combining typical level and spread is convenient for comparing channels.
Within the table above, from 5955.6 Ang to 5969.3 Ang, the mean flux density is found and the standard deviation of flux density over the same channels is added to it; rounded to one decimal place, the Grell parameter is 7.3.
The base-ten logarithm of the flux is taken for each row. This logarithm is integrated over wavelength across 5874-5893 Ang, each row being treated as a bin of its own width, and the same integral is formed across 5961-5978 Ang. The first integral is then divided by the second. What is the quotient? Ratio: 1.1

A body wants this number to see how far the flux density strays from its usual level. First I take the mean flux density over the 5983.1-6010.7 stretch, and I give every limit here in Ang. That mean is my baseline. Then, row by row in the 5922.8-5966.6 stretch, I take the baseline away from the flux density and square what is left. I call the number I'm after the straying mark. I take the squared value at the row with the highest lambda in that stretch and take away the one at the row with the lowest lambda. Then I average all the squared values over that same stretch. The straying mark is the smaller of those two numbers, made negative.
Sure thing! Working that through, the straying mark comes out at -0.83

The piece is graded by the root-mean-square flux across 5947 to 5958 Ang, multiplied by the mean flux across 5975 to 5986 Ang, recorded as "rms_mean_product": 35.9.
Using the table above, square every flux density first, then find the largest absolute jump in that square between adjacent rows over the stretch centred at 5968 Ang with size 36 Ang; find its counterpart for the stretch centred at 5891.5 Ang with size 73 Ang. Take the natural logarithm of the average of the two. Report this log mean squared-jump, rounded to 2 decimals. 3.07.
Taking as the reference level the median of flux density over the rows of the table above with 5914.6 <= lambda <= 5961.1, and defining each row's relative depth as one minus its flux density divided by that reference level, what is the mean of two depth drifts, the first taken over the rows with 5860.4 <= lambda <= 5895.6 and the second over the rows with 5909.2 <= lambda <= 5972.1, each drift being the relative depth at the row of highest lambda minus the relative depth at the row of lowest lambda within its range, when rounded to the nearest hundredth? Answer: 0.21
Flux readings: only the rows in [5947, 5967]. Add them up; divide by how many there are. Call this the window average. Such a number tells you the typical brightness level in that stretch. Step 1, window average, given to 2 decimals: 6.43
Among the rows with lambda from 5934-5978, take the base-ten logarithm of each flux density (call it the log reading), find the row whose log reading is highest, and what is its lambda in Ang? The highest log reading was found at 5962.47 Ang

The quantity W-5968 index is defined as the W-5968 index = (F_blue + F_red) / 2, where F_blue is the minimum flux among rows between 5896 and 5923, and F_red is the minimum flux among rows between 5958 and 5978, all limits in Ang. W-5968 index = 5.5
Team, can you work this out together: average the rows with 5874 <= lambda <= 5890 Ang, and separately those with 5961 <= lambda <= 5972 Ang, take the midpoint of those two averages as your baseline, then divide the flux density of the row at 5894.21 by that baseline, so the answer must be 0.74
